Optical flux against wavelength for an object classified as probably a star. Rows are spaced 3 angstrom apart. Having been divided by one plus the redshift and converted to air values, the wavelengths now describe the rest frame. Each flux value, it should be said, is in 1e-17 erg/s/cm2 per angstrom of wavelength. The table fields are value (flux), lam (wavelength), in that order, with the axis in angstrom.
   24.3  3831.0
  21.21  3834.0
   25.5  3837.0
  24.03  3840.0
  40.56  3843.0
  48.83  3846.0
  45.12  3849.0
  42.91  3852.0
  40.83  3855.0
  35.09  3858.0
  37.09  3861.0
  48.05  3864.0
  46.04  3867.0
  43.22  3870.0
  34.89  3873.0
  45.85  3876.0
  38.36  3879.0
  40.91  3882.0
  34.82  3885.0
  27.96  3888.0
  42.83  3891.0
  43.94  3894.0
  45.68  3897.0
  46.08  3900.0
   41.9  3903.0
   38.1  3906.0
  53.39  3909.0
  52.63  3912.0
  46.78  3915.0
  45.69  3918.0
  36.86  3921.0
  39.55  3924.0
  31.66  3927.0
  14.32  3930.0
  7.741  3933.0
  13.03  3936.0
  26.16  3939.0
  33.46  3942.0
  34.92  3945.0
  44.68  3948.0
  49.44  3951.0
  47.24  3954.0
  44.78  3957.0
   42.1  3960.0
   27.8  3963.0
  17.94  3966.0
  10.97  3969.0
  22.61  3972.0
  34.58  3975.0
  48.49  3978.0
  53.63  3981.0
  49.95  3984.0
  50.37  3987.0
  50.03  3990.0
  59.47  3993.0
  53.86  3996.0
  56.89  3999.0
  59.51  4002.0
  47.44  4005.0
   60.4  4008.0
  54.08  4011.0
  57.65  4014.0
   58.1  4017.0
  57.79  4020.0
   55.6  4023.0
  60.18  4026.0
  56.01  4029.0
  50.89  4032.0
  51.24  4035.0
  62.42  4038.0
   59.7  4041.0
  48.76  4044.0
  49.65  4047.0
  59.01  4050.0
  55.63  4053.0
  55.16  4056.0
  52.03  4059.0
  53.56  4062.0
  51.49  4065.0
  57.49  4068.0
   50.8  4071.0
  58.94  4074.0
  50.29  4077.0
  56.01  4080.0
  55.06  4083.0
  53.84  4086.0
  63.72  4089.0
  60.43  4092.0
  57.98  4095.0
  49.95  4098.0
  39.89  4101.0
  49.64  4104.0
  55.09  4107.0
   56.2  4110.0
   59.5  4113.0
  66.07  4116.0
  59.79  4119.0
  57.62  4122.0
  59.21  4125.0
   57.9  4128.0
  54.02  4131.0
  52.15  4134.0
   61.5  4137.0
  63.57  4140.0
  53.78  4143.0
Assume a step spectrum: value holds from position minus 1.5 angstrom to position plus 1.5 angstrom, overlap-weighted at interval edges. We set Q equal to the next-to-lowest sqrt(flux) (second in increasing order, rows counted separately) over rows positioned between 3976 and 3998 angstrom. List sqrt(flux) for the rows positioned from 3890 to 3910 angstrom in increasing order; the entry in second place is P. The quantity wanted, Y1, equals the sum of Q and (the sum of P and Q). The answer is 20.6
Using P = 6.47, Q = 7.1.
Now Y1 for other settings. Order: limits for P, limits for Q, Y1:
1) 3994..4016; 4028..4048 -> 21.4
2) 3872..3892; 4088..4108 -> 20.0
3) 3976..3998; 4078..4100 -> 21.7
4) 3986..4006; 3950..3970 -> 15.5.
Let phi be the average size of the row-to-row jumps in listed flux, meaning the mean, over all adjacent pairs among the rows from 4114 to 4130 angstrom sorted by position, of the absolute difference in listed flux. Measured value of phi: 3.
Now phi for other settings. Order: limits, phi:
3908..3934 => 6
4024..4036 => 3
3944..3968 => 7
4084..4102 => 7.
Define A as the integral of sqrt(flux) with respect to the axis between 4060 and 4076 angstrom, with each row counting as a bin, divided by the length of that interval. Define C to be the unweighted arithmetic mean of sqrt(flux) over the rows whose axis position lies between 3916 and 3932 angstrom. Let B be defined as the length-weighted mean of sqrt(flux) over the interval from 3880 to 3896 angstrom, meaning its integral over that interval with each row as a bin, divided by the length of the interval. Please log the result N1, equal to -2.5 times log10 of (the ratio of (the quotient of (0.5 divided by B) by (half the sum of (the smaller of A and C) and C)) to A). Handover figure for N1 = 6.8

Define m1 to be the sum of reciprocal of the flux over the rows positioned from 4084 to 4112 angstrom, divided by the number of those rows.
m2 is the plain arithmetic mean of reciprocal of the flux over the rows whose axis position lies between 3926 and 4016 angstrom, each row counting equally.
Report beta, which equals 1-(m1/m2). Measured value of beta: 0.4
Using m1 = 0.0188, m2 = 0.0337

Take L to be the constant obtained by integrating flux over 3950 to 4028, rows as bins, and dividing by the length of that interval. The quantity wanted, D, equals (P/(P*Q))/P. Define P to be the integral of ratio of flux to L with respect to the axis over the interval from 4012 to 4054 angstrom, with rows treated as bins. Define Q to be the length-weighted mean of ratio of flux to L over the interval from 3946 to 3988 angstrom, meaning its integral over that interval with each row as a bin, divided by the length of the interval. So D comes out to 0.025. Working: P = 50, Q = 0.8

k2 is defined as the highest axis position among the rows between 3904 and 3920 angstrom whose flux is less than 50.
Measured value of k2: 3918.0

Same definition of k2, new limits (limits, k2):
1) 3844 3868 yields 3867.0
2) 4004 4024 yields 4005.0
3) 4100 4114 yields 4104.0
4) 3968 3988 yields 3984.0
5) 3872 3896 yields 3894.0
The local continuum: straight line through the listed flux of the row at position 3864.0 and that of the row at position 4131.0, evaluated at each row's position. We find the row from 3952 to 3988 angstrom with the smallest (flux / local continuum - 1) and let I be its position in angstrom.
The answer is 3969.0 angstrom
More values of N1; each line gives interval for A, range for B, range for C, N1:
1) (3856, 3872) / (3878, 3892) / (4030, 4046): 6.8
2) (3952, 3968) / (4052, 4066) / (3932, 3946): 6.5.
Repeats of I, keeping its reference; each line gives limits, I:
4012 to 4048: 4044.0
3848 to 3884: 3873.0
